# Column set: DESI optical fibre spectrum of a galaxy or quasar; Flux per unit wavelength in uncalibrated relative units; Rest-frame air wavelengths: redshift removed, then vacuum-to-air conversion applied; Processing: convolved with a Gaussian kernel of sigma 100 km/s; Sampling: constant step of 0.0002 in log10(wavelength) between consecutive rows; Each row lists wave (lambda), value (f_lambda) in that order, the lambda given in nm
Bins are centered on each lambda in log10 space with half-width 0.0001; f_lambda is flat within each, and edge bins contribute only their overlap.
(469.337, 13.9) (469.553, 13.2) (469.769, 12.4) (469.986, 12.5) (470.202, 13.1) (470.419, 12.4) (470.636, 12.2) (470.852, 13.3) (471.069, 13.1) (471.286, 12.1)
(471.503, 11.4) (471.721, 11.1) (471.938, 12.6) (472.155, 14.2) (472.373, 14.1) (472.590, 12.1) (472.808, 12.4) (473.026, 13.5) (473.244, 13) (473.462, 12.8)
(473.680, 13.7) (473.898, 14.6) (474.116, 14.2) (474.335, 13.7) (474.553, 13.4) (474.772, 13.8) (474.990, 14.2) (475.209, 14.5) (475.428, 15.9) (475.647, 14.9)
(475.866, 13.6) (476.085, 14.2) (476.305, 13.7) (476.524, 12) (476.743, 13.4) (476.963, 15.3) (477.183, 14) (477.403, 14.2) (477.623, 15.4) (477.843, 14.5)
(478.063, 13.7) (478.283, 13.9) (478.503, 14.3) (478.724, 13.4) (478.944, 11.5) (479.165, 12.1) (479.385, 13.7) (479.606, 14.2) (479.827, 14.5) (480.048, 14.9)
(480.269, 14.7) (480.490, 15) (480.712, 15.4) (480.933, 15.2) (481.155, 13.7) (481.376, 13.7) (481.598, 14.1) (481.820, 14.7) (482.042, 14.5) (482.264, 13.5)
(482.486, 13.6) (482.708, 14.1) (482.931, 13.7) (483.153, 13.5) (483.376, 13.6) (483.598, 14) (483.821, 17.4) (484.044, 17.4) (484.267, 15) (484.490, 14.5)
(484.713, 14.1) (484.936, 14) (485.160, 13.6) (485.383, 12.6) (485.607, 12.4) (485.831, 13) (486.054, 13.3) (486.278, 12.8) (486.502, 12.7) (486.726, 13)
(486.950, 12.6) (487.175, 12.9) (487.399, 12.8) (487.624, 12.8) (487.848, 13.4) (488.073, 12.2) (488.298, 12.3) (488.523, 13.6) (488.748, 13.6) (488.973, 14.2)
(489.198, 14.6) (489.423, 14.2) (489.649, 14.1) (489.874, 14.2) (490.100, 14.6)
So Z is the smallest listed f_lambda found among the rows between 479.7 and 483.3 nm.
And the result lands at 13.5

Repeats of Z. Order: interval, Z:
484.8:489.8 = 12.2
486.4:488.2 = 12.2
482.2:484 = 13.5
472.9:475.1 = 12.8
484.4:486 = 12.4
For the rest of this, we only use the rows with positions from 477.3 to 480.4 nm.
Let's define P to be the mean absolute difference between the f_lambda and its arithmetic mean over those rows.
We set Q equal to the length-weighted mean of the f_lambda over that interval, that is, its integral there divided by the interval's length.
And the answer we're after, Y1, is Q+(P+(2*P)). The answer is 16.2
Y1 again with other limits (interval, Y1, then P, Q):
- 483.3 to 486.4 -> 17.5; 1.12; 14.1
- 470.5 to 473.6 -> 14.9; 0.72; 12.7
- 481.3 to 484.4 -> 17.3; 0.94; 14.5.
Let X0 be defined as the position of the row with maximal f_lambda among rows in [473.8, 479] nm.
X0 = 475.428 nm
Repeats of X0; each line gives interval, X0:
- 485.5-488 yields 487.848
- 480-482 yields 480.712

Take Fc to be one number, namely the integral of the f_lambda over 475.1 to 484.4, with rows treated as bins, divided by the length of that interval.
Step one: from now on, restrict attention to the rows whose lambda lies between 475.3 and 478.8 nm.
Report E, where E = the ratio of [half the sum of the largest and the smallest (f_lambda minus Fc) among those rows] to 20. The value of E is -0.015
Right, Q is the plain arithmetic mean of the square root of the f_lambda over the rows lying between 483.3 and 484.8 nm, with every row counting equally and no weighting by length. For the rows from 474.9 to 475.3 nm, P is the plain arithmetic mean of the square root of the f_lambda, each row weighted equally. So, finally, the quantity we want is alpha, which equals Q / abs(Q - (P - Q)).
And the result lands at 0.98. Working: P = 3.79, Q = 3.89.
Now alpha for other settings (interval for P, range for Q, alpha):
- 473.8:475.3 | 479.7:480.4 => 0.98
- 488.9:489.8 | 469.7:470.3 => 1.07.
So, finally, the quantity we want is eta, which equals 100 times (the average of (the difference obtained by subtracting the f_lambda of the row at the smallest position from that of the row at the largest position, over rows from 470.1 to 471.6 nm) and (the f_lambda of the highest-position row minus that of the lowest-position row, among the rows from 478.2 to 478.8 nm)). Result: -110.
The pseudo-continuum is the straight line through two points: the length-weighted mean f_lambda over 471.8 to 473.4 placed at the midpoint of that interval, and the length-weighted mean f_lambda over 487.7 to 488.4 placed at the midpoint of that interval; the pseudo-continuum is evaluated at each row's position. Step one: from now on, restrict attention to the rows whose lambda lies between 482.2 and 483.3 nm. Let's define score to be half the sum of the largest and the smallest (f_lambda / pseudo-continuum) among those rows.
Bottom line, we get 1.08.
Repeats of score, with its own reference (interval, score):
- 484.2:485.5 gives 1.08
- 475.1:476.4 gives 1.13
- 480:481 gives 1.17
